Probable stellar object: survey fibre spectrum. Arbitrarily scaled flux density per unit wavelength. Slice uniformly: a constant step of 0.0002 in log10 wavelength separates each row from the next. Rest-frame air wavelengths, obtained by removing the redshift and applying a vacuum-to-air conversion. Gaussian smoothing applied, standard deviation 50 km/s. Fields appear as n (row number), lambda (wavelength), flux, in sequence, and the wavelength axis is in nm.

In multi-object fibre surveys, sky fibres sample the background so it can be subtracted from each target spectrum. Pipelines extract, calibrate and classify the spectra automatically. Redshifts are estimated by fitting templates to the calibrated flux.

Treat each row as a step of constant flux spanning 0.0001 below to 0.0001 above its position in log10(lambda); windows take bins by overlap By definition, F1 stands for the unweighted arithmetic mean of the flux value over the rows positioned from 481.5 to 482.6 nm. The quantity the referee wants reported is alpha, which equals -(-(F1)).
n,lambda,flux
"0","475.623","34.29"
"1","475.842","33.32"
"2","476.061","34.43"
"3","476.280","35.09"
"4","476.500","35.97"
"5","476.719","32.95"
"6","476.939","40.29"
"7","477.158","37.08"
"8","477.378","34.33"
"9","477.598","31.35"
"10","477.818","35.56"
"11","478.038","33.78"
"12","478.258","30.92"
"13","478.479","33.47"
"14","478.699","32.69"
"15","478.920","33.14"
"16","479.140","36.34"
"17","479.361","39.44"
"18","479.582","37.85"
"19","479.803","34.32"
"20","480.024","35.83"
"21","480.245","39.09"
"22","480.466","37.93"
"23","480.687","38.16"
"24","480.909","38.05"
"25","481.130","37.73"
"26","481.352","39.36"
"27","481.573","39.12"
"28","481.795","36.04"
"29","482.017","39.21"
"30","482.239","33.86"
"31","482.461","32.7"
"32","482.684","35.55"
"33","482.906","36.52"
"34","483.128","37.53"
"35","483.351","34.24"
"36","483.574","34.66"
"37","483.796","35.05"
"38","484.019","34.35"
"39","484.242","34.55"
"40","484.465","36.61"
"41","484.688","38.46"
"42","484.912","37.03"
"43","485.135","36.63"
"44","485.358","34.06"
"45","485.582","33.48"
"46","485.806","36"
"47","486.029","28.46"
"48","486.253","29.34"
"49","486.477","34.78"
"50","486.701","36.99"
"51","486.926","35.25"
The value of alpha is 36.2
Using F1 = 36.2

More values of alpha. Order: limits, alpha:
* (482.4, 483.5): 35.3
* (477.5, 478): 33.5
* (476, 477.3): 36.0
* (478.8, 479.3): 34.7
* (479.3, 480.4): 37.3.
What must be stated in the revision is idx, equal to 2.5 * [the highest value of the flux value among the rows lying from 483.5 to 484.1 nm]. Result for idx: 87.6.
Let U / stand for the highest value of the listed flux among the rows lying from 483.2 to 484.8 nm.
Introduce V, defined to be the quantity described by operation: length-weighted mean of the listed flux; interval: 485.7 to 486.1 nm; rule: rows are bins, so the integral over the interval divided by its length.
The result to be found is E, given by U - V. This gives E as 6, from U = 38.46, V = 32.6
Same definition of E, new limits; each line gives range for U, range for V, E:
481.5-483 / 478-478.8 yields 7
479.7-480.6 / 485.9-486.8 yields 7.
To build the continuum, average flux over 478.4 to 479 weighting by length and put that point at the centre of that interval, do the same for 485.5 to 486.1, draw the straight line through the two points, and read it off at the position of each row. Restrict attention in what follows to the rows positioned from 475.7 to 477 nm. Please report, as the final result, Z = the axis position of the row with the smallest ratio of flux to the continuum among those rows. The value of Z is 476.719 nm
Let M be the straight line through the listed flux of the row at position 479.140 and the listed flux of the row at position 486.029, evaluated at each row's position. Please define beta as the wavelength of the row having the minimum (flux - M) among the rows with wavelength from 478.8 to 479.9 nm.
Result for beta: 478.920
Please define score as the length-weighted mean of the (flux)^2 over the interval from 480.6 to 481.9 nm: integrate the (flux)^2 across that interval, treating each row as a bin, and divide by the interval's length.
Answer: 1452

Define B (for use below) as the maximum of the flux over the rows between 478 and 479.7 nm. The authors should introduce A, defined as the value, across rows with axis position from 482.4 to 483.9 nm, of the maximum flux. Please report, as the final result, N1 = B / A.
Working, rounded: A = 37.53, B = 39.44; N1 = 1.05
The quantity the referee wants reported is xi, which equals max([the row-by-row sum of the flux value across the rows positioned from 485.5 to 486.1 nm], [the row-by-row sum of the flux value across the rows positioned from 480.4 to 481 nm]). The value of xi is 114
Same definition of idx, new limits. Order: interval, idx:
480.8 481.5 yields 98.4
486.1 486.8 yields 92.5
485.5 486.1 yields 90.0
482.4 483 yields 91.3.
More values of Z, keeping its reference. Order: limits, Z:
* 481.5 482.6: 482.461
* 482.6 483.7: 483.351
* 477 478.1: 477.598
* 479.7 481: 479.803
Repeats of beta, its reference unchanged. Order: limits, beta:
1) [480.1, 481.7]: 480.466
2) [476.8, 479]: 477.598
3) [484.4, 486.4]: 486.029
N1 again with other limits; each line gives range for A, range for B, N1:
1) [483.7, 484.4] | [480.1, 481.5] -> 1.12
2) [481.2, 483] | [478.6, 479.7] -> 1.00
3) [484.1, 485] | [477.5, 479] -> 0.92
